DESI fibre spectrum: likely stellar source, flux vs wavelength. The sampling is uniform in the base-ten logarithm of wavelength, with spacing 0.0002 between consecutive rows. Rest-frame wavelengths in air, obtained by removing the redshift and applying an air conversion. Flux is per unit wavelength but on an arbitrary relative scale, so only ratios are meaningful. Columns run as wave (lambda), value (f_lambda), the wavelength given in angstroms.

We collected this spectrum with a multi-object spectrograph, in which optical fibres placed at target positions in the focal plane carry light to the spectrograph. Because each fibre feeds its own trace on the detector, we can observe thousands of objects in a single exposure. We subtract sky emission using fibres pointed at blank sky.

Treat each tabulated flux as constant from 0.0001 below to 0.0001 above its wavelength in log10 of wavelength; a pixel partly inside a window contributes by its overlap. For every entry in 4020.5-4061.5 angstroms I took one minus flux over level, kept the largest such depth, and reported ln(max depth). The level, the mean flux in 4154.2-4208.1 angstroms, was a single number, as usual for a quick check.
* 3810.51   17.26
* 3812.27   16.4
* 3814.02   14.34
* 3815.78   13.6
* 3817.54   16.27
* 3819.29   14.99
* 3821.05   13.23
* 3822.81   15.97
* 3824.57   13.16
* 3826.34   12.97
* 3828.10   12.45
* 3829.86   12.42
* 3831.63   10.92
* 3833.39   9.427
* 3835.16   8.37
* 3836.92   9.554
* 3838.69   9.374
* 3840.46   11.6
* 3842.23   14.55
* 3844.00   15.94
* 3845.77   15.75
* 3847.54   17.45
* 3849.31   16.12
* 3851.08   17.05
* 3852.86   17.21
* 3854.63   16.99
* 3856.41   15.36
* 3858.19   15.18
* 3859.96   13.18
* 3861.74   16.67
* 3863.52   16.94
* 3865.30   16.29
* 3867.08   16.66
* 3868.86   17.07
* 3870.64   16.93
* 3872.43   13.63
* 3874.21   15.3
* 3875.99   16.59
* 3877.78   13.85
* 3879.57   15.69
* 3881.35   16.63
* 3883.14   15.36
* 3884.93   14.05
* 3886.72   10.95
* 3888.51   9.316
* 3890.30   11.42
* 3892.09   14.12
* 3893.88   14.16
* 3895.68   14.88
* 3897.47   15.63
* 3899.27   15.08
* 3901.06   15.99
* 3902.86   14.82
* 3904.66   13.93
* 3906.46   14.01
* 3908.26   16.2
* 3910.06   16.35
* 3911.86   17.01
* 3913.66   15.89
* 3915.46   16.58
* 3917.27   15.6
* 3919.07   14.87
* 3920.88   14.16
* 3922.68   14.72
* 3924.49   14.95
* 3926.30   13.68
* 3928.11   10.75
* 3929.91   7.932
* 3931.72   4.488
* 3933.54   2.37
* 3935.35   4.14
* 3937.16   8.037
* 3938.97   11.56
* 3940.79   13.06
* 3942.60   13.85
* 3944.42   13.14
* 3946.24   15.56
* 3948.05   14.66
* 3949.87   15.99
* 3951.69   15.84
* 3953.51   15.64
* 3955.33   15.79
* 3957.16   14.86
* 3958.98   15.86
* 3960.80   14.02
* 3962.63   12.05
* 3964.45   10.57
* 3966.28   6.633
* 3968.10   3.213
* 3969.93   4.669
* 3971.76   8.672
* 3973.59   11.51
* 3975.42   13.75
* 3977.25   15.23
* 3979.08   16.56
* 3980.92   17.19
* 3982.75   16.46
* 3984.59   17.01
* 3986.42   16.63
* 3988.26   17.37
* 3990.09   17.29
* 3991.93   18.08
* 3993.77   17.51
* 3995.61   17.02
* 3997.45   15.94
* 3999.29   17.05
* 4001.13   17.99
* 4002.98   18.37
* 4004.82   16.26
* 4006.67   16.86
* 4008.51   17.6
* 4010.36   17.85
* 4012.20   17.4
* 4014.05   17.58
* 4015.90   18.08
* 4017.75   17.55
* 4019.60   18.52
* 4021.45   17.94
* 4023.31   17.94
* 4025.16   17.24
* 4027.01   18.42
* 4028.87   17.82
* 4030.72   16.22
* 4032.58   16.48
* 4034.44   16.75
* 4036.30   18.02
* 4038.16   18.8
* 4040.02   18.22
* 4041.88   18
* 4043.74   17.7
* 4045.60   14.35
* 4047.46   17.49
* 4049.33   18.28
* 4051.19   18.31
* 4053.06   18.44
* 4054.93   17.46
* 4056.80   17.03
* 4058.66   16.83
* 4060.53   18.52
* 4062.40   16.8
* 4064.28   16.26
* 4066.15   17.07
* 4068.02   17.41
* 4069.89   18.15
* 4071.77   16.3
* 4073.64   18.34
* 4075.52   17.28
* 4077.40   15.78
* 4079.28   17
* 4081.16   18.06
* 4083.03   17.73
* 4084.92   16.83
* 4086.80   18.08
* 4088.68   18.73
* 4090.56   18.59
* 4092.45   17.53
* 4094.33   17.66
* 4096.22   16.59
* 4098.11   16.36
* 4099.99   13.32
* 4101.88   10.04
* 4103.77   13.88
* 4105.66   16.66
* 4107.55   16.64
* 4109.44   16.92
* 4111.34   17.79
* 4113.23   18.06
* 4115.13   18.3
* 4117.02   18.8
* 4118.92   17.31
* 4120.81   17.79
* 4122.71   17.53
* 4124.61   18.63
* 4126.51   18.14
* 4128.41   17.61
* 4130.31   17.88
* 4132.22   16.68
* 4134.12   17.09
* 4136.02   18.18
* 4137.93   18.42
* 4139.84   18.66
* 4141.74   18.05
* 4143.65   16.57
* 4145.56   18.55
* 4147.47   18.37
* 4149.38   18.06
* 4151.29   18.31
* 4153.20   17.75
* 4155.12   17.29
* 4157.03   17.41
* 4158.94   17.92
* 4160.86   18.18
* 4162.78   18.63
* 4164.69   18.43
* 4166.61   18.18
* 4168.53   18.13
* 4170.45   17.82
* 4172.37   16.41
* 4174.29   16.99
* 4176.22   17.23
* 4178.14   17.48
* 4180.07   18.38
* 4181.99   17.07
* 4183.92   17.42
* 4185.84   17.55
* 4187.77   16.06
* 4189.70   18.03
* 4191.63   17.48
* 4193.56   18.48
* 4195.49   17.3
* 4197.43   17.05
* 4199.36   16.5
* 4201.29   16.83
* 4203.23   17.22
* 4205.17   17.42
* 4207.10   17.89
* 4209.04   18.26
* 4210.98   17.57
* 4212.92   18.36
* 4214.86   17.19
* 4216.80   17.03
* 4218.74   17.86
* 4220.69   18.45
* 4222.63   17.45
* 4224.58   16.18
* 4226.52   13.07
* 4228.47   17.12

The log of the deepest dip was -1.7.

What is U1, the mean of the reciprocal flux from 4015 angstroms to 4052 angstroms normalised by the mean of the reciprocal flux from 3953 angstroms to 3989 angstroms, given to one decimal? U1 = 0.6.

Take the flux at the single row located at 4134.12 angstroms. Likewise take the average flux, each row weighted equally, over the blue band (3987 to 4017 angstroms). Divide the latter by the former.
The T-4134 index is 1.02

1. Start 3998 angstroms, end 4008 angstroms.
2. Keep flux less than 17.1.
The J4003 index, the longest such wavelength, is 4006.67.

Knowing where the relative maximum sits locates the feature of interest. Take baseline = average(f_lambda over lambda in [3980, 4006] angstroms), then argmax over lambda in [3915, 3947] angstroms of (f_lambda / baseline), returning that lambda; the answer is 3915.46 angstroms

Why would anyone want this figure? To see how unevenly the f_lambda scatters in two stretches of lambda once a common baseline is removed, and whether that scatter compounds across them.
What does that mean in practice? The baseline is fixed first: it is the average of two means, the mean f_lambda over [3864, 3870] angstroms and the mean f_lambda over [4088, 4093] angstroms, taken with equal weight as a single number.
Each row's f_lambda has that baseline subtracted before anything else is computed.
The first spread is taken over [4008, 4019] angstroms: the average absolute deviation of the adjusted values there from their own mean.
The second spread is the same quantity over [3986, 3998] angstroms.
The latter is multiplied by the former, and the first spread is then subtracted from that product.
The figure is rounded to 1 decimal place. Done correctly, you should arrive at -0.1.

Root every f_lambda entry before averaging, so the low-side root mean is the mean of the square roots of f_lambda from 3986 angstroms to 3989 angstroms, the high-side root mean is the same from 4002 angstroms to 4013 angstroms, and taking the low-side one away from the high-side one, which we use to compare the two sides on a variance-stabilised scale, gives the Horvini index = 0.05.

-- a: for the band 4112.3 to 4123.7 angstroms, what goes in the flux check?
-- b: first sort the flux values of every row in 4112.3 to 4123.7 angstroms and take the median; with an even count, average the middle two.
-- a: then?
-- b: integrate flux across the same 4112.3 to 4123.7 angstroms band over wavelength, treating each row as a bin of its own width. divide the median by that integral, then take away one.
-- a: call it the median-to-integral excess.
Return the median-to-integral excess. -0.912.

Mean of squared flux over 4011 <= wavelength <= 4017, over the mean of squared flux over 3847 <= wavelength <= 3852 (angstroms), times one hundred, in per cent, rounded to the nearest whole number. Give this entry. 110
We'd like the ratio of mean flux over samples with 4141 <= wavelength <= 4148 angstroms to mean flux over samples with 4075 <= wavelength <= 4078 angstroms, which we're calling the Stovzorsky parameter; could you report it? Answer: 1.08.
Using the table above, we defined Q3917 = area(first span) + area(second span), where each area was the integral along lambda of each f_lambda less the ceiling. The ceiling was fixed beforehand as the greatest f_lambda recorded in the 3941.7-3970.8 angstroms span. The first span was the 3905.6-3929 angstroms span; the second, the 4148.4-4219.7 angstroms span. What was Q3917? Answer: 91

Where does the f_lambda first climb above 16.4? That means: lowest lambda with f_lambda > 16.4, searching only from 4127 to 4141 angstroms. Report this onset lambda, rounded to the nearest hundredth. 4128.41 angstroms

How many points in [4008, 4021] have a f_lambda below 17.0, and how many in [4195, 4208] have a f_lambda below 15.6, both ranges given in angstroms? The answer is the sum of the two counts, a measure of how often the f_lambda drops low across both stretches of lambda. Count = 0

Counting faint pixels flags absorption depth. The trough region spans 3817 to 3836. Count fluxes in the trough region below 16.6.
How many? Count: 11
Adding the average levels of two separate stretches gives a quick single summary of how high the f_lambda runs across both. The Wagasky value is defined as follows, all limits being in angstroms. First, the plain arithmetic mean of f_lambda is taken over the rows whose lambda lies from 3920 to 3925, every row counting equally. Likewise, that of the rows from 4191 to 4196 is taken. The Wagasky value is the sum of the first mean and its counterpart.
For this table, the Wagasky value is 32.4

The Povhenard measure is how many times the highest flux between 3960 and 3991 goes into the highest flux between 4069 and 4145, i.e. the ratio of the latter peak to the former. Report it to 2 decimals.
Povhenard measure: 1.08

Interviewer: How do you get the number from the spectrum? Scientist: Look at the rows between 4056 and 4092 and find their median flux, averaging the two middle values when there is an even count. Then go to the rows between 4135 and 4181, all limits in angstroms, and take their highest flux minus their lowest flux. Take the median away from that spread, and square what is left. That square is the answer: 226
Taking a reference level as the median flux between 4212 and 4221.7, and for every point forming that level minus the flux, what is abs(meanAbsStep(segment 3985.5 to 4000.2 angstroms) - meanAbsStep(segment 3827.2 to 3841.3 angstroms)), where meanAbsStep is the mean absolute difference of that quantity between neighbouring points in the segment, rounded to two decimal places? 0.40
